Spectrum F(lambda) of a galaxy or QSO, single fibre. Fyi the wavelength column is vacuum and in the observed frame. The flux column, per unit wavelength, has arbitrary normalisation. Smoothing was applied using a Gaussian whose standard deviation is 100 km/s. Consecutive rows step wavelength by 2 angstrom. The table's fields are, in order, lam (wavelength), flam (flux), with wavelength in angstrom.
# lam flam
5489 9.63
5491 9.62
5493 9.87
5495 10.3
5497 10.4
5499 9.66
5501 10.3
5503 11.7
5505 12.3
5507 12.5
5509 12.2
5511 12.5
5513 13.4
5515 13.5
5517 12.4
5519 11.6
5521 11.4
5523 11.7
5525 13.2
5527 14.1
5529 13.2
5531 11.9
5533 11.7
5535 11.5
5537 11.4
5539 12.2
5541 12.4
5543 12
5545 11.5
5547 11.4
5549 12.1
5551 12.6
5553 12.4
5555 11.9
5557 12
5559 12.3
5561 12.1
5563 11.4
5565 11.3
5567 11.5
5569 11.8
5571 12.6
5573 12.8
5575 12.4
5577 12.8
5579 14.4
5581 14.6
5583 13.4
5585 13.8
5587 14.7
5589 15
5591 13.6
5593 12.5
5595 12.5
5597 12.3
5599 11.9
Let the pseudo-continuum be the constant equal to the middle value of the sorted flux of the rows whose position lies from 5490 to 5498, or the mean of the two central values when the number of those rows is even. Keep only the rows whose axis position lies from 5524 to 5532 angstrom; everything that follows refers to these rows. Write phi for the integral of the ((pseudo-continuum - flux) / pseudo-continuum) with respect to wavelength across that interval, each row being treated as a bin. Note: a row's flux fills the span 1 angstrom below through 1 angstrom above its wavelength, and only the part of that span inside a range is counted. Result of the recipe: -2.4 angstrom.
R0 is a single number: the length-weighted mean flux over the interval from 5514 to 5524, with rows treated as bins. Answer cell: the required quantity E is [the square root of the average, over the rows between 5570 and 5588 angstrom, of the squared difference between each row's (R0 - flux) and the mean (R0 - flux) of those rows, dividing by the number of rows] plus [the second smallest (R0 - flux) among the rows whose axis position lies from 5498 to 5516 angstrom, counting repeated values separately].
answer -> -0.4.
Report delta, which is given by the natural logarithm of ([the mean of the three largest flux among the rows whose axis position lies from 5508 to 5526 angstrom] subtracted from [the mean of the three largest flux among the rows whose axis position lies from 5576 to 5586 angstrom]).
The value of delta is -0.1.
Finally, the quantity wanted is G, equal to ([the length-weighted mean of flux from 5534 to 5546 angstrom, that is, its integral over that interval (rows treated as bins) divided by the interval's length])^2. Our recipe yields 140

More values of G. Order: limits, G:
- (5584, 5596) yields 187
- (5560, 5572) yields 139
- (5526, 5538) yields 151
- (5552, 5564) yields 144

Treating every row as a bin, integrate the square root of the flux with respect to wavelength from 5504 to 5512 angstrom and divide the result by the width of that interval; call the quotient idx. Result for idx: 3.52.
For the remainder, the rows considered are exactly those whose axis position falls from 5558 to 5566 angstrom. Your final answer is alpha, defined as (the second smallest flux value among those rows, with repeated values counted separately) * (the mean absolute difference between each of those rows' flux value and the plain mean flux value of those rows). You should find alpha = 5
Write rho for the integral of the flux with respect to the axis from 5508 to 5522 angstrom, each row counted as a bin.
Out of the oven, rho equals 174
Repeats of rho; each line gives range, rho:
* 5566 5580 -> 177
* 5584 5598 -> 189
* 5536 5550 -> 166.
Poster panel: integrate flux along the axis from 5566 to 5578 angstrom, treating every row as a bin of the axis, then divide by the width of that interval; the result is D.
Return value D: 12.3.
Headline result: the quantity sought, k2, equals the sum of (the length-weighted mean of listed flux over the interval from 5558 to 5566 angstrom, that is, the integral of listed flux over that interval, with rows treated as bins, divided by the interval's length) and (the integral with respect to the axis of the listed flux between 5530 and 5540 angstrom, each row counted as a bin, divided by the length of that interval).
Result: 24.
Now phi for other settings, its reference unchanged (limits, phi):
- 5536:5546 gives -1.8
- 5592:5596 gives -1.0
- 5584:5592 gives -3.3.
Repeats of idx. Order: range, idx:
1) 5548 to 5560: 3.50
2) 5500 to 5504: 3.31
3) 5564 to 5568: 3.38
